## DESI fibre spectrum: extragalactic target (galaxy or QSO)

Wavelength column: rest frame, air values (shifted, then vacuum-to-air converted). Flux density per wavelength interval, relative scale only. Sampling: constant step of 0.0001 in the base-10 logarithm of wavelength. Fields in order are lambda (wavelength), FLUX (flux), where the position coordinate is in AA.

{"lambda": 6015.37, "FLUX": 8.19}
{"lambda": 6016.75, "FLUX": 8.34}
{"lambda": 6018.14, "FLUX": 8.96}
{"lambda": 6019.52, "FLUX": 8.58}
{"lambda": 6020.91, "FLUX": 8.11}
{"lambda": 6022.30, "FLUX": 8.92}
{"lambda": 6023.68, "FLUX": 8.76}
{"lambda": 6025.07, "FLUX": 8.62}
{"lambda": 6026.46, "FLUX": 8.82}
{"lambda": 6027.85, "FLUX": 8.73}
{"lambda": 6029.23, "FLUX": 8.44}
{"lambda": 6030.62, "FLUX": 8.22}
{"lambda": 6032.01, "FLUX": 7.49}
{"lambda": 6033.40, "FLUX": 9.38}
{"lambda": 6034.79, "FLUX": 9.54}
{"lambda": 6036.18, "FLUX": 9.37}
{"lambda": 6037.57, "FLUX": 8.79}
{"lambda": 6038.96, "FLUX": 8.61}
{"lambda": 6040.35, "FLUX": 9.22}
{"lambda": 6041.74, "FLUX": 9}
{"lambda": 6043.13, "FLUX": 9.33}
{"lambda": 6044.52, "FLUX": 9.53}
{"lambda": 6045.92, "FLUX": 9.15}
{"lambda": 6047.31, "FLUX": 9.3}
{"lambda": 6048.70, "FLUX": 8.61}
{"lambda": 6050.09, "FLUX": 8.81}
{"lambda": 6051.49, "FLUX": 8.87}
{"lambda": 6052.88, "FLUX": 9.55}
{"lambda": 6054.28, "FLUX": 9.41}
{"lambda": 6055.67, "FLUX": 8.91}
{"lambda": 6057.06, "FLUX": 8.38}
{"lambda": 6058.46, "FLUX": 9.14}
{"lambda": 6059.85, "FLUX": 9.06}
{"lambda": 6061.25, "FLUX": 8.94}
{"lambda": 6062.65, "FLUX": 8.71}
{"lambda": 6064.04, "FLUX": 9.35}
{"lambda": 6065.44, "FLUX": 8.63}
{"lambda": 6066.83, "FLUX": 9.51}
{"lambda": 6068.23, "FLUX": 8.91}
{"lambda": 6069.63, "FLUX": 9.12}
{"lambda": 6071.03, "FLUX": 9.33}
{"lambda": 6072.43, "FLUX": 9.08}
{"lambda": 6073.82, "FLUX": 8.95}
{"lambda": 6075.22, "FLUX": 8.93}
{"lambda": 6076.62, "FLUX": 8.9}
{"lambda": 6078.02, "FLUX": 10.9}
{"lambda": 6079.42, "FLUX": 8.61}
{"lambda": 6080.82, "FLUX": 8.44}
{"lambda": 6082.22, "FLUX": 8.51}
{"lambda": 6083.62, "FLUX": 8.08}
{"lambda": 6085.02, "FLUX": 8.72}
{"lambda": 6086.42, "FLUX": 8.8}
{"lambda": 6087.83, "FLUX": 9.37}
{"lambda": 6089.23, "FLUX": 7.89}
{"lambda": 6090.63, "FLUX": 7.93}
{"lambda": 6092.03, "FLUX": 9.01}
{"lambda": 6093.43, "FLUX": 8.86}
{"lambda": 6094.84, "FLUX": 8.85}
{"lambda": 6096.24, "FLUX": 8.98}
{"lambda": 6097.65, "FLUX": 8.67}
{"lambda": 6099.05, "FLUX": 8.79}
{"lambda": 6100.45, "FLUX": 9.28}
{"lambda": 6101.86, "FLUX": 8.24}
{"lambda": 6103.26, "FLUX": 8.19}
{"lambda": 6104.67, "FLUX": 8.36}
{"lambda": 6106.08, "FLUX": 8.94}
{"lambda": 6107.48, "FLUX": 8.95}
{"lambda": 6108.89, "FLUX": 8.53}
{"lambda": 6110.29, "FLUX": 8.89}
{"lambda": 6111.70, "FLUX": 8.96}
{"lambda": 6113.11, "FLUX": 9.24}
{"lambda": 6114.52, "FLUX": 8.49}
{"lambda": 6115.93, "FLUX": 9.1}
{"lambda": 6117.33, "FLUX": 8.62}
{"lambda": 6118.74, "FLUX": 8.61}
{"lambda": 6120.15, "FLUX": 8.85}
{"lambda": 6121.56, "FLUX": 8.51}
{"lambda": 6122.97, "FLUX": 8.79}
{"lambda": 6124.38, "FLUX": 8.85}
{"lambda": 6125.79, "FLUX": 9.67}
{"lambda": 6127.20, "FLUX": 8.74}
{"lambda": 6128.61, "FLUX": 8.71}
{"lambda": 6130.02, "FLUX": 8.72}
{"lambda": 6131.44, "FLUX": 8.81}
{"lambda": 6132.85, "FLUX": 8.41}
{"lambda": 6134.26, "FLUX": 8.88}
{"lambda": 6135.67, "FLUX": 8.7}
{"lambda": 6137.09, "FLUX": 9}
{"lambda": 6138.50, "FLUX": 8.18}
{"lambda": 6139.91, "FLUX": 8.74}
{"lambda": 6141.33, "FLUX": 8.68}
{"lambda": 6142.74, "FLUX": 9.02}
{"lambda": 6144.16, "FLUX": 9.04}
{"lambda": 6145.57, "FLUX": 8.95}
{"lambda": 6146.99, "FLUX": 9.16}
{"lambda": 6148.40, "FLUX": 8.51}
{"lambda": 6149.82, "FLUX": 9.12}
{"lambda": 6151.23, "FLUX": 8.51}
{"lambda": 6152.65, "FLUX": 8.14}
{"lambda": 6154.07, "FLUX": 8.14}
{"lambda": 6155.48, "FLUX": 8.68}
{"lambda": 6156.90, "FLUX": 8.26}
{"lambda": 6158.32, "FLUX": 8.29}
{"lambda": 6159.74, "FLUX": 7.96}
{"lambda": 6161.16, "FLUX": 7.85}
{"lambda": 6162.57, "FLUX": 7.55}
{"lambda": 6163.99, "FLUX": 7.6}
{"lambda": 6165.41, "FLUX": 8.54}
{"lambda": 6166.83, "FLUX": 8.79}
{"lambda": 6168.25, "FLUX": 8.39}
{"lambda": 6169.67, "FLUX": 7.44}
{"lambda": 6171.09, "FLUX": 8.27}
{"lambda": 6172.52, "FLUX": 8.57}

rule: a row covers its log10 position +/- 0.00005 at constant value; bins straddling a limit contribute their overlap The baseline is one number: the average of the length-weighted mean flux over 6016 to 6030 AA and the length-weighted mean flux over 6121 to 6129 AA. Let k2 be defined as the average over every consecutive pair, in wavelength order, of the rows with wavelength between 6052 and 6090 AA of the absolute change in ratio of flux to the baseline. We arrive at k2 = 0.060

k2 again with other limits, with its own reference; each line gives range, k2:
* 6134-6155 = 0.039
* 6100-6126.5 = 0.042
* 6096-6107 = 0.045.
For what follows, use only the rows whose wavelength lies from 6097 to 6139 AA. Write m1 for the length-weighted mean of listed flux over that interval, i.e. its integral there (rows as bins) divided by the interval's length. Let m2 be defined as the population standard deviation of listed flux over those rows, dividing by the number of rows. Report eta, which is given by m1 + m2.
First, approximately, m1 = 8.76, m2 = 0.32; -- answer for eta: 9.08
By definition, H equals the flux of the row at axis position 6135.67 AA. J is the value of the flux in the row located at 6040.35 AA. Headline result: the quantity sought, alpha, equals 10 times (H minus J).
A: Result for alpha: -5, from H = 8.7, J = 9.22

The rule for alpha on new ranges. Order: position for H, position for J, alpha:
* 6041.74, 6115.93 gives -1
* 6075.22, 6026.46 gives 1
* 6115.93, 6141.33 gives 4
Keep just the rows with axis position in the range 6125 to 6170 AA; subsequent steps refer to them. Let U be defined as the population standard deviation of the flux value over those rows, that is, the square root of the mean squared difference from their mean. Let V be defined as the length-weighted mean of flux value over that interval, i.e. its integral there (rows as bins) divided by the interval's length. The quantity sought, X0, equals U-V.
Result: -8.1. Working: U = 0.49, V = 8.55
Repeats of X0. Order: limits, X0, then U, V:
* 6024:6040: -8.2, 0.56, 8.74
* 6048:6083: -8.5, 0.50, 9.02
